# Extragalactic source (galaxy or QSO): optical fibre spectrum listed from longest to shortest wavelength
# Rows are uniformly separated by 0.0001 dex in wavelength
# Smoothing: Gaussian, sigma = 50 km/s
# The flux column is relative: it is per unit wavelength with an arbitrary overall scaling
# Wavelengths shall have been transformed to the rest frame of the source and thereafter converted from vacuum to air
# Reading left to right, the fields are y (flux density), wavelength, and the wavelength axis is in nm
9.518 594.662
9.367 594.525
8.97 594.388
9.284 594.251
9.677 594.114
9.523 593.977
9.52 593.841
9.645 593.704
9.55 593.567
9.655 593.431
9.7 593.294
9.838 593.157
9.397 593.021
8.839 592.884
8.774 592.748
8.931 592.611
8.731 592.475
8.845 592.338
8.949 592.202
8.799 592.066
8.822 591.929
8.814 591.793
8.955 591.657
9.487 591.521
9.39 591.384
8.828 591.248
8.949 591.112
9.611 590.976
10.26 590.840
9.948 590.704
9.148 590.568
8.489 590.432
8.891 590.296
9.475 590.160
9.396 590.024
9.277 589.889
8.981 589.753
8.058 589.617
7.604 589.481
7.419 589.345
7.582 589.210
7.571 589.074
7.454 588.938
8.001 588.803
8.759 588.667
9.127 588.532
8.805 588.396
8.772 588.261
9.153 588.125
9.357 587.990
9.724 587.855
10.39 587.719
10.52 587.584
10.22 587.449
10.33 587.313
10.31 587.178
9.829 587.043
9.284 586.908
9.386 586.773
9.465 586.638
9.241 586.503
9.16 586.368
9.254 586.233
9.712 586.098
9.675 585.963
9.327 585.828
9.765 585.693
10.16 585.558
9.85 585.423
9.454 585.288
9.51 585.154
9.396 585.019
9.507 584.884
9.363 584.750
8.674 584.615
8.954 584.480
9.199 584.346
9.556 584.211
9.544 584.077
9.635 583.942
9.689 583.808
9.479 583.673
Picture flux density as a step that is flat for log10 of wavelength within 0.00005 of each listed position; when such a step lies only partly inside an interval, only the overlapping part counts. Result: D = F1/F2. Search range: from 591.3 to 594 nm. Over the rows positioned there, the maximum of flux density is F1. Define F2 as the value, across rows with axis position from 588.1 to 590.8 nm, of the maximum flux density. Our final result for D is 0.99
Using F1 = 9.838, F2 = 9.948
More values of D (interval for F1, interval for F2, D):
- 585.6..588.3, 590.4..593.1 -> 1.03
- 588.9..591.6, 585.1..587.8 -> 0.98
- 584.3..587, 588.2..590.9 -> 0.99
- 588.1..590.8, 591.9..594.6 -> 1.01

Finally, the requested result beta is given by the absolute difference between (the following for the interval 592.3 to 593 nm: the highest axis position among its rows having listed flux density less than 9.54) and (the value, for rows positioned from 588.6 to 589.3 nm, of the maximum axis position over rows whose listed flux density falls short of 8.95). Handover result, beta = 3.67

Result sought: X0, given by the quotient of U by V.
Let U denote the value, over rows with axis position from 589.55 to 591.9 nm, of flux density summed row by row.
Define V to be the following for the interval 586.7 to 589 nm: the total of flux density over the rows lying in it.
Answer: 0.98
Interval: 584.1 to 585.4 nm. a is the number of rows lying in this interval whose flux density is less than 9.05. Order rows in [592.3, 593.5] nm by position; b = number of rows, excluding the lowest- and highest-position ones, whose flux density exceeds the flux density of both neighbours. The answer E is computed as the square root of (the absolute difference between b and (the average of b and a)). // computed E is 0.0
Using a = 2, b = 2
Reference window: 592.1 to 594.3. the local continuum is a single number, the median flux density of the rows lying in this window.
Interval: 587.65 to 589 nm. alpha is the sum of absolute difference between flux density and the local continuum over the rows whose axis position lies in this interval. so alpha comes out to 7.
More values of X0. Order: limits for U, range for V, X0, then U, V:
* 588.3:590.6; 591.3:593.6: 0.93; 144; 155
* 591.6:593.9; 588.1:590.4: 1.08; 156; 144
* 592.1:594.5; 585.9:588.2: 0.96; 158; 165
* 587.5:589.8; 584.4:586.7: 0.92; 147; 160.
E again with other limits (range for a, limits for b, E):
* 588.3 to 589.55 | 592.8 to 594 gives 1.7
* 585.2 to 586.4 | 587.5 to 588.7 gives 0.7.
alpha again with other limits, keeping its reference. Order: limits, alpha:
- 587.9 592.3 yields 24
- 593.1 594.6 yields 2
